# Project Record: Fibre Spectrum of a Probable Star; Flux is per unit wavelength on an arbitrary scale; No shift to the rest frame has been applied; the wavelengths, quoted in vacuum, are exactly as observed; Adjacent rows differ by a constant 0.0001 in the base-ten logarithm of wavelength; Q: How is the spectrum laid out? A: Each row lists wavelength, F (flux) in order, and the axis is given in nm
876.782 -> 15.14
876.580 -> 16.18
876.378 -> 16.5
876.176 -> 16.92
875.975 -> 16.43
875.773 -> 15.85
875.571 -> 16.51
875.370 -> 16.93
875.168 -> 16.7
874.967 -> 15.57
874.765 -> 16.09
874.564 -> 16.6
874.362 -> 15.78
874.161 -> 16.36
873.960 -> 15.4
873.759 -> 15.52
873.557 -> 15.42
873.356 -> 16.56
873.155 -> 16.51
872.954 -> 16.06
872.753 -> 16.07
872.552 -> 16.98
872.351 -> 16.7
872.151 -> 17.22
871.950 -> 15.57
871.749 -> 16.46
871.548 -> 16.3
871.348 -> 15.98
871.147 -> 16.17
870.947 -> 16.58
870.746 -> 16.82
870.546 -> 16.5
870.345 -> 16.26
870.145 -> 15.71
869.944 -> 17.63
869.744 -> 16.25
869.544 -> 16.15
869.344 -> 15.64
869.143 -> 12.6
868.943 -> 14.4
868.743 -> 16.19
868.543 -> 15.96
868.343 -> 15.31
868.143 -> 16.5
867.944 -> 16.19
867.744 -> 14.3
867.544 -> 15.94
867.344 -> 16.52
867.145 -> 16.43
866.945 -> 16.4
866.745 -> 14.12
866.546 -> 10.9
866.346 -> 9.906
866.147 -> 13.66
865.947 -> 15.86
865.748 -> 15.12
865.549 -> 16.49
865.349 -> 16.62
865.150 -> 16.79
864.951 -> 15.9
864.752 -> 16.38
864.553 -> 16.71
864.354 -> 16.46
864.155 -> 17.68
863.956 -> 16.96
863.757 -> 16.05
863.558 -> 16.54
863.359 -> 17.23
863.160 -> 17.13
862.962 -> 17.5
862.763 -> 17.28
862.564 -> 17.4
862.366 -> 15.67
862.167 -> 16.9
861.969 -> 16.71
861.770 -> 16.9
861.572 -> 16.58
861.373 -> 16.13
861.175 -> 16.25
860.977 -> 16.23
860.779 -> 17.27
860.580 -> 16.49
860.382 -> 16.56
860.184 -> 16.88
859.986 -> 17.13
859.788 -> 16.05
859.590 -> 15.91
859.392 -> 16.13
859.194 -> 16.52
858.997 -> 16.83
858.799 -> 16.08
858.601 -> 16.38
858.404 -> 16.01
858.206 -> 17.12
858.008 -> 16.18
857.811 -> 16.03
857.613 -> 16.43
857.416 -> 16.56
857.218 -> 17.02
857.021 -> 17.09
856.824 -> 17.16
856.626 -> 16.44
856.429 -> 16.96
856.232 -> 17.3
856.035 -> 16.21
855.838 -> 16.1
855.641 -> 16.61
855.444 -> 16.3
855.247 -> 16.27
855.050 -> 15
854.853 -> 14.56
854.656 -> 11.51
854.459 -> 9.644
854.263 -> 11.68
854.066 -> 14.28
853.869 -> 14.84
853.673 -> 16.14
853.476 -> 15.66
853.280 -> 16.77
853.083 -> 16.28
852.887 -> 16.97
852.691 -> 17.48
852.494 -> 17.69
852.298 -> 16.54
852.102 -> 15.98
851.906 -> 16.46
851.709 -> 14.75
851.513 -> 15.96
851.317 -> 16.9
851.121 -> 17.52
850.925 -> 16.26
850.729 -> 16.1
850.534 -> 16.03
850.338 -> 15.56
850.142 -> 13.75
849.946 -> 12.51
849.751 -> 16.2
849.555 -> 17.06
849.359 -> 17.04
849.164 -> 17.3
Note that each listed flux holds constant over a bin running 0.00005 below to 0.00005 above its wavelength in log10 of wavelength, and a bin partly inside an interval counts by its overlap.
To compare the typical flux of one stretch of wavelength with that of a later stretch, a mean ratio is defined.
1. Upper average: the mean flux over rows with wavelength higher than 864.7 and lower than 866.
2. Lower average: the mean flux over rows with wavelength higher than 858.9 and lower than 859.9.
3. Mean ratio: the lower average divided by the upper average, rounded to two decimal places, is 1.01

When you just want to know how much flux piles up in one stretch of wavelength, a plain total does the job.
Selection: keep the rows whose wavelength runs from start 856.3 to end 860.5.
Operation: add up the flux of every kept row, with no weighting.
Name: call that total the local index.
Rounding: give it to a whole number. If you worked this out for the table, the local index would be 347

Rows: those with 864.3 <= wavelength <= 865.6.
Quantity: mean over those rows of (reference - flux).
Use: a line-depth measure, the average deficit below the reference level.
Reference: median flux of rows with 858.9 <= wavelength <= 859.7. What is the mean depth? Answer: -0.15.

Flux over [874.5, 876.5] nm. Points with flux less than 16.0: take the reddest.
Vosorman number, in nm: 875.773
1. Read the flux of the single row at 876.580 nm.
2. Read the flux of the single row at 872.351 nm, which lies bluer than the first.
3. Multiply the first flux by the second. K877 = 270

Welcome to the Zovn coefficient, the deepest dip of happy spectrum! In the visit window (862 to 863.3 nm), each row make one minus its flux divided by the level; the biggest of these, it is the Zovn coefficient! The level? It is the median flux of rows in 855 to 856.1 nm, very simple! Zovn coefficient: 0.035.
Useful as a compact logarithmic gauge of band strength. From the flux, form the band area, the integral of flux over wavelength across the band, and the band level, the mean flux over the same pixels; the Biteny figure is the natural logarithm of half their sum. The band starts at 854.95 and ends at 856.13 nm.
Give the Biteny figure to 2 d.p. 2.86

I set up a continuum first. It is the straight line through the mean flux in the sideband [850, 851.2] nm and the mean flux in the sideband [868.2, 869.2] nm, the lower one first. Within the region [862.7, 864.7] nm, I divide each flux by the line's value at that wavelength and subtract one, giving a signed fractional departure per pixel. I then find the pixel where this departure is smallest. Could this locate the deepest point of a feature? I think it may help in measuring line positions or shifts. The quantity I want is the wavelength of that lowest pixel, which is 863.757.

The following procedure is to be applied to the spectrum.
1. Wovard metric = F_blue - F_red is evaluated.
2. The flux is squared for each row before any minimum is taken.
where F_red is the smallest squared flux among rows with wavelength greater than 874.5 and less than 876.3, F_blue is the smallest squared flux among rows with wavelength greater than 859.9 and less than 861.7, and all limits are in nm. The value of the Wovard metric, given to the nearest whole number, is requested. 18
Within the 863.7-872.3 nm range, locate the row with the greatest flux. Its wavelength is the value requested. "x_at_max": 864.155 nm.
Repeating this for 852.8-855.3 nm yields 852.887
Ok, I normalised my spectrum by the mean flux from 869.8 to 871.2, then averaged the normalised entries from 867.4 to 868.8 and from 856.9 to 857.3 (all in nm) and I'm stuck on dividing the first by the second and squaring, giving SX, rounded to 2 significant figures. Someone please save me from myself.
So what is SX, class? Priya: 0.85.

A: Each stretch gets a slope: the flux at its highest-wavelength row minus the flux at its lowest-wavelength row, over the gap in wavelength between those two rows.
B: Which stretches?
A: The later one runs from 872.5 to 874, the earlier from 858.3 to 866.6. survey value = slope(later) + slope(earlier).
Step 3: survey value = -1.7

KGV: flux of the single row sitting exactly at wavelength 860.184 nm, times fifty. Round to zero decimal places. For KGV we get 844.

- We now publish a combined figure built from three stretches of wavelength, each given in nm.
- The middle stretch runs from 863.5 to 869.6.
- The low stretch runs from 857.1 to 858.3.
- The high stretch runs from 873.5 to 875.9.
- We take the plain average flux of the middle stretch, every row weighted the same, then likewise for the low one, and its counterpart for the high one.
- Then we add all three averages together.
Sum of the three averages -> 48.1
